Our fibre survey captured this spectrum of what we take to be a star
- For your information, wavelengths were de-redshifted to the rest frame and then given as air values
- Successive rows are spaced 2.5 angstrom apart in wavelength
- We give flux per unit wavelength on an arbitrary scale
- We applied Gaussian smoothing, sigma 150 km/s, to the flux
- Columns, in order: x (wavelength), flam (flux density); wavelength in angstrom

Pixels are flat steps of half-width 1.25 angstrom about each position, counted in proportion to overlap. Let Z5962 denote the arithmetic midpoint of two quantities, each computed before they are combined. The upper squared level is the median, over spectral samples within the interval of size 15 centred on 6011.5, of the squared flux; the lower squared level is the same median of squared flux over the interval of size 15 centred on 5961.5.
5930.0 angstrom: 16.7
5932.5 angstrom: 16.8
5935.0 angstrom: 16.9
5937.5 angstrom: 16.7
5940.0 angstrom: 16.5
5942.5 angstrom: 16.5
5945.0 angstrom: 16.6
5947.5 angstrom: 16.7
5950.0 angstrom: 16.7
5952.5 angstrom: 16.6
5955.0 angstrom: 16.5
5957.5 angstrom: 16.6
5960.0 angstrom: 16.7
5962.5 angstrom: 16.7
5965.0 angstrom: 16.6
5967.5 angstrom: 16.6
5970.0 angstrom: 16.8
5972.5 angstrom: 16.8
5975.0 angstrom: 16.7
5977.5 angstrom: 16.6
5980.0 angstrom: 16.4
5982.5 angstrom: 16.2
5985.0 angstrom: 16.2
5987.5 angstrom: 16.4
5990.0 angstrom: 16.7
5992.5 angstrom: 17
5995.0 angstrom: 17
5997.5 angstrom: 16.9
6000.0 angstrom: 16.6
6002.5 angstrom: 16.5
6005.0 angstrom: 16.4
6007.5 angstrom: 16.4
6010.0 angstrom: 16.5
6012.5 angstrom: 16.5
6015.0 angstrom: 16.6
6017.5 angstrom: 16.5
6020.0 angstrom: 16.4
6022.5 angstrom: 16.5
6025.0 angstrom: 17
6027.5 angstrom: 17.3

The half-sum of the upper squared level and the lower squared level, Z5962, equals 274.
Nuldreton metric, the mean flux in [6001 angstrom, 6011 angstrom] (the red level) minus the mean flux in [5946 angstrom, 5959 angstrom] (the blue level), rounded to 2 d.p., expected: -0.17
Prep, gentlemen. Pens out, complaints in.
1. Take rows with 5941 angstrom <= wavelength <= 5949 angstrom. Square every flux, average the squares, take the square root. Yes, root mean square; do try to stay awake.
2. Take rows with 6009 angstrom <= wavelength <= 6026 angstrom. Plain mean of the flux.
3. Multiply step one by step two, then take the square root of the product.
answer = 16.6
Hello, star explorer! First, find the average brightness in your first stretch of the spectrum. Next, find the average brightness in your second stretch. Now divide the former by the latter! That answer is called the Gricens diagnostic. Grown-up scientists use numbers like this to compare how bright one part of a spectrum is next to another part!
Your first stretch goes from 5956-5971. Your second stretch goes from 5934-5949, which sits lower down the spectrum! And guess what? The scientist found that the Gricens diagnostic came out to 1.001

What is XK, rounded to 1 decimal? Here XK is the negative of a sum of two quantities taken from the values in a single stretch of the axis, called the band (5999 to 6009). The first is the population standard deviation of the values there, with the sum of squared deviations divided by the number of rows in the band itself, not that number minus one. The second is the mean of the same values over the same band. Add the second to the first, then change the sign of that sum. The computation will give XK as -16.6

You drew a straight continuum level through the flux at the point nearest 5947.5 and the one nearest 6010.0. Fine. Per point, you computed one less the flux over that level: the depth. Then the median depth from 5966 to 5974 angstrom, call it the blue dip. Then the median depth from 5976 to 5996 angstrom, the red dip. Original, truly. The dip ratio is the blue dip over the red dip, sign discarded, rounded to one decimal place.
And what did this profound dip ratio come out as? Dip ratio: 1.9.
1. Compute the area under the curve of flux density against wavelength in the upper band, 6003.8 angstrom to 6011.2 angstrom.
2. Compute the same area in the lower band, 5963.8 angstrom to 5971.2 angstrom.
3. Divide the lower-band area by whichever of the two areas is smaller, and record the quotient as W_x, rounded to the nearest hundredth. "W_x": 1.01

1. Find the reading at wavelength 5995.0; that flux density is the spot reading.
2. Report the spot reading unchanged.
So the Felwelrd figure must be 17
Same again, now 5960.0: 16.7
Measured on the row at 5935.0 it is 16.9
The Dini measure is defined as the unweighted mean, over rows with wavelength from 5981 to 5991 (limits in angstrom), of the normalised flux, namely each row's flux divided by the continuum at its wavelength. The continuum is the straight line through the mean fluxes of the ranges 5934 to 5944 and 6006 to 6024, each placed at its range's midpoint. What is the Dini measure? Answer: 0.99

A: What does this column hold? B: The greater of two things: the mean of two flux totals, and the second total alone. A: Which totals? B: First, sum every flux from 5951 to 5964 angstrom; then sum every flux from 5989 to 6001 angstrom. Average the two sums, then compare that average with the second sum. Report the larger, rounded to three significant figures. 84.2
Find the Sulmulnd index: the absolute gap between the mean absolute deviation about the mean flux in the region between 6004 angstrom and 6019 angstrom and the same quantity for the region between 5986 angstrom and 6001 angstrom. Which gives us 0.14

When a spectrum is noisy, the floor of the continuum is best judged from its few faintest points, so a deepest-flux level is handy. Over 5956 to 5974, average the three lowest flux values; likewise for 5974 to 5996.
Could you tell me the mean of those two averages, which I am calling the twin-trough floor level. 16.4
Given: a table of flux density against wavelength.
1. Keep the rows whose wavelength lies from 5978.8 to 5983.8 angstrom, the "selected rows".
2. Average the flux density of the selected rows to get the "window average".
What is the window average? 16.3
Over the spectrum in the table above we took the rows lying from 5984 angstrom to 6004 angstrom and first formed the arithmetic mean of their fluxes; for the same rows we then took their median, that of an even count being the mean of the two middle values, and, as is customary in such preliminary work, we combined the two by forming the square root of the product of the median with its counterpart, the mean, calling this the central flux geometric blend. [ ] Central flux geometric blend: 16.7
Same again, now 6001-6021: 16.5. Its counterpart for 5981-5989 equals 16.2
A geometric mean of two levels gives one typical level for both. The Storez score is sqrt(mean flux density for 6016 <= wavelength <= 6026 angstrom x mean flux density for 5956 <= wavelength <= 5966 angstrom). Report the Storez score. 16.6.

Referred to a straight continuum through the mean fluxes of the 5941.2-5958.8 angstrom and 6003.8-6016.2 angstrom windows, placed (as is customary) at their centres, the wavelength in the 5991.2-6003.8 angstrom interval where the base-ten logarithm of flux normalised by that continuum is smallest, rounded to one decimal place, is 6002.5 angstrom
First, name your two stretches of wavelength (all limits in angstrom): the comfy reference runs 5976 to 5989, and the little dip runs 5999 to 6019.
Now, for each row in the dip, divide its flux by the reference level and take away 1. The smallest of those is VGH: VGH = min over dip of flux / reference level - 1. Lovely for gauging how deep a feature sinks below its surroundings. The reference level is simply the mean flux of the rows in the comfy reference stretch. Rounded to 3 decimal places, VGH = 0.002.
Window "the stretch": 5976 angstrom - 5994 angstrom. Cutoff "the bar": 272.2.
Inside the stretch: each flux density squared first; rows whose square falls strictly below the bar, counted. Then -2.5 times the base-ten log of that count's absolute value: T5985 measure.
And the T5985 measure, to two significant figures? -1.5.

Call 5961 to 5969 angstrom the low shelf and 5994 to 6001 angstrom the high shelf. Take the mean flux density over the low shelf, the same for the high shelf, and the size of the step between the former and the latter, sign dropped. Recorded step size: 0.20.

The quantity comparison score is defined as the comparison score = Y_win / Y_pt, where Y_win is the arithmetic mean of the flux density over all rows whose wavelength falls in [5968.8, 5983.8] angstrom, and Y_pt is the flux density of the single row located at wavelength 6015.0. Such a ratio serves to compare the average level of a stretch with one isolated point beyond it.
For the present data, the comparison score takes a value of 1.00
